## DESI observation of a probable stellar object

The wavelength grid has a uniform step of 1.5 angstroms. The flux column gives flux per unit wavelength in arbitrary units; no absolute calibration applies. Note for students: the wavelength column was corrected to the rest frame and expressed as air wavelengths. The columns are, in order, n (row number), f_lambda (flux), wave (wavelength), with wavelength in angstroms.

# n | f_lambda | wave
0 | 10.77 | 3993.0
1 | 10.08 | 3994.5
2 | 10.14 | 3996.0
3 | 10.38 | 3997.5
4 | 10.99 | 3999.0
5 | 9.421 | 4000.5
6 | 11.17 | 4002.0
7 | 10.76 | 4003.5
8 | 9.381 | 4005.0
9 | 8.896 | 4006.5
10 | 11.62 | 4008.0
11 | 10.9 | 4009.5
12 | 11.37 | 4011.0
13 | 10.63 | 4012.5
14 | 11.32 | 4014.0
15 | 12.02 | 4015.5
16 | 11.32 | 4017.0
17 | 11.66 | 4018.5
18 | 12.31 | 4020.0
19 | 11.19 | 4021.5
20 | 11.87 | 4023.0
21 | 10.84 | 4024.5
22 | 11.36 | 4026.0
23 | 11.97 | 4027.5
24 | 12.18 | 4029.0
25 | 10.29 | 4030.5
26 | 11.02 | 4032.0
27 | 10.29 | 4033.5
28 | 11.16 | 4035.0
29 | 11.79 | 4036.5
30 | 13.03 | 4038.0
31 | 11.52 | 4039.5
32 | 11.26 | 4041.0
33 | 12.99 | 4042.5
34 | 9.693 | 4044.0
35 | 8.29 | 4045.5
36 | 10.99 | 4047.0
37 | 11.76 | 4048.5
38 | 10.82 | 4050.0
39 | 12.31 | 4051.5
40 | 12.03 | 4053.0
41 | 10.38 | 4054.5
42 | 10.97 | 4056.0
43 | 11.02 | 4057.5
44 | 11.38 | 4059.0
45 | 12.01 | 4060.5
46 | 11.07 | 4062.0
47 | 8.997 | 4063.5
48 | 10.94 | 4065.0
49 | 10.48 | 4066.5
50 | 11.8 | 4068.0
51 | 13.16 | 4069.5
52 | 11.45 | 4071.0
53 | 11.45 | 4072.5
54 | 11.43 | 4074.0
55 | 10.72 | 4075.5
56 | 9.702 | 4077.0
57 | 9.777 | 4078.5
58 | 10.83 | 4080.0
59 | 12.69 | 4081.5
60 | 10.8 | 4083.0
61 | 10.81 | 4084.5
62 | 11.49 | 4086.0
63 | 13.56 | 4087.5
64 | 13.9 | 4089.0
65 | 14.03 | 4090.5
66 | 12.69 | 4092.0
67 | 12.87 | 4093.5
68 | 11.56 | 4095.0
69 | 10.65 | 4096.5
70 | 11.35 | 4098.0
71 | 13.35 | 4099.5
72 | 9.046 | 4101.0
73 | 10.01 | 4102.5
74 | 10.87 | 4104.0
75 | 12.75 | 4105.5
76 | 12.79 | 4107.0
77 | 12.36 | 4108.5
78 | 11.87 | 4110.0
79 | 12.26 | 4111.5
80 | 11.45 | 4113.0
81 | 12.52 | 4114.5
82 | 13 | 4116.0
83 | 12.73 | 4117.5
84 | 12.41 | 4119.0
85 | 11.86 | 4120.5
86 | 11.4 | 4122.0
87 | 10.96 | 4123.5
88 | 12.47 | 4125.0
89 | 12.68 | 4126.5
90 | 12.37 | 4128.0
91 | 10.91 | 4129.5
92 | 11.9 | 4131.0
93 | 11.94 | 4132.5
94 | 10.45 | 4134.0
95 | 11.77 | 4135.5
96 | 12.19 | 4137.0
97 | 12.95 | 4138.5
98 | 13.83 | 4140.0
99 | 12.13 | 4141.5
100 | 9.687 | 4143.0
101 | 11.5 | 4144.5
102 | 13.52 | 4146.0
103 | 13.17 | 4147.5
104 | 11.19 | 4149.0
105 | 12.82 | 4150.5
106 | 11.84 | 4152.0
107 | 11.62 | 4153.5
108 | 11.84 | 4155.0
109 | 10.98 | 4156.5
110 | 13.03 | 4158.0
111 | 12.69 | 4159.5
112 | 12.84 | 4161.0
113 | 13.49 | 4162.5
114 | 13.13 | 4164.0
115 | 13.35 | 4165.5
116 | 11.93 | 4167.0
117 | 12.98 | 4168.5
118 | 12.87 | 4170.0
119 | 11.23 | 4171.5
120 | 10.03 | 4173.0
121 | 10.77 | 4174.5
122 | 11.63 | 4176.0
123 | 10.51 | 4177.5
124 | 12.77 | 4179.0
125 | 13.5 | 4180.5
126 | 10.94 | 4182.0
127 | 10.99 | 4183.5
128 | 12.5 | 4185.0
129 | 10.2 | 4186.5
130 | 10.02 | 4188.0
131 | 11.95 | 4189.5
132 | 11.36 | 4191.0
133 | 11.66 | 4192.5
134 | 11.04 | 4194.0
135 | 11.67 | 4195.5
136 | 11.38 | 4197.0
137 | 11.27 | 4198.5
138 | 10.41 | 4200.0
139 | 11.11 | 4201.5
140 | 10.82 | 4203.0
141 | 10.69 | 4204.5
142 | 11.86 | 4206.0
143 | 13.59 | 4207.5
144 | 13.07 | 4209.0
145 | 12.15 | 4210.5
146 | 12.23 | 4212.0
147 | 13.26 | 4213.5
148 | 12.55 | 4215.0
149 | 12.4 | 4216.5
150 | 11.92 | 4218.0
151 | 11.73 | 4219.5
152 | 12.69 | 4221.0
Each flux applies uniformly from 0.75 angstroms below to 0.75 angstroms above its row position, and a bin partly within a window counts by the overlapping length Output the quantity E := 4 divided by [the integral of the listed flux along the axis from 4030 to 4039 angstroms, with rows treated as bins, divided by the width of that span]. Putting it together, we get 0.35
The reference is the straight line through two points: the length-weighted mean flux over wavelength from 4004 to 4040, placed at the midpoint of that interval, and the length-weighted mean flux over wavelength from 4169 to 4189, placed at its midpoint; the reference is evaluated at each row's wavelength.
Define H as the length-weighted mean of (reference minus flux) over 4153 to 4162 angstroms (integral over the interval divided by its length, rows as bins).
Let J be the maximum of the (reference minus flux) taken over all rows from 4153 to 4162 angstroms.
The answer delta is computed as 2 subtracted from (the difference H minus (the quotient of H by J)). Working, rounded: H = -0.8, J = 0.4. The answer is -0.8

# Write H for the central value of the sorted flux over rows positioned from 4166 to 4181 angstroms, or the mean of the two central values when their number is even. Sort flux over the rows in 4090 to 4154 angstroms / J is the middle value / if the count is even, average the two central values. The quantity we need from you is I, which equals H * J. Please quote 143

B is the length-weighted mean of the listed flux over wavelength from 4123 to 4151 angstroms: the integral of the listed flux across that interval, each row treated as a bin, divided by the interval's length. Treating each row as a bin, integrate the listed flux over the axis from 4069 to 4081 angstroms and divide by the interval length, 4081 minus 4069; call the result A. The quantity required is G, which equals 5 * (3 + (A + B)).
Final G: 130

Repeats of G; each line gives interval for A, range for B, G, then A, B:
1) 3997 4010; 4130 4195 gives 127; 10.38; 11.9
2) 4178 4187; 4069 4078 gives 130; 11.83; 11.2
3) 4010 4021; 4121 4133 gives 132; 11.50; 11.8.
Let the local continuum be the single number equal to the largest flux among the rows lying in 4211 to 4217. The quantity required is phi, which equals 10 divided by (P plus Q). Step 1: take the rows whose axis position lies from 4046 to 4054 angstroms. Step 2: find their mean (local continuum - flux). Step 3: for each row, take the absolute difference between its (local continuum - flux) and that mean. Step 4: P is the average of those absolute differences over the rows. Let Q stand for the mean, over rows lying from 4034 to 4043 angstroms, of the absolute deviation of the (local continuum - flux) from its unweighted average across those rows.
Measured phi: 8.0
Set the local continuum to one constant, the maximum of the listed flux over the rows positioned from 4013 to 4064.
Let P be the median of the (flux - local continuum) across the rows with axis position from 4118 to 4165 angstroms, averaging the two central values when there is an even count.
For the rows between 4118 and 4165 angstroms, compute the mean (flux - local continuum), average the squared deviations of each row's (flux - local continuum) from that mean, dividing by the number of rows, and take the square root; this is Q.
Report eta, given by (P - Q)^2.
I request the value 3.4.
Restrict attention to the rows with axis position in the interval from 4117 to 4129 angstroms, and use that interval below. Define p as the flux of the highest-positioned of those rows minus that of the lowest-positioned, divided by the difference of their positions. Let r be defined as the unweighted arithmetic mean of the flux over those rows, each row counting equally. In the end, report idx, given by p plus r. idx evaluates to 12.1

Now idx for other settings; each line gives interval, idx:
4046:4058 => 11.3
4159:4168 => 12.8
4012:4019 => 11.6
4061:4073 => 11.2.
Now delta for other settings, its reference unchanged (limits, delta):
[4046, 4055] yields -2.0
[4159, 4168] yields -6.4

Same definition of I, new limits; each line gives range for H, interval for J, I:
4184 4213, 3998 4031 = 128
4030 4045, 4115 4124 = 136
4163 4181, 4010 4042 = 140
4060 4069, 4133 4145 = 132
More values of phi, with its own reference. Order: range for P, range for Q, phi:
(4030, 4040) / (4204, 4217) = 7.6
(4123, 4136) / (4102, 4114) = 7.2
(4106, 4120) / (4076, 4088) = 7.3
